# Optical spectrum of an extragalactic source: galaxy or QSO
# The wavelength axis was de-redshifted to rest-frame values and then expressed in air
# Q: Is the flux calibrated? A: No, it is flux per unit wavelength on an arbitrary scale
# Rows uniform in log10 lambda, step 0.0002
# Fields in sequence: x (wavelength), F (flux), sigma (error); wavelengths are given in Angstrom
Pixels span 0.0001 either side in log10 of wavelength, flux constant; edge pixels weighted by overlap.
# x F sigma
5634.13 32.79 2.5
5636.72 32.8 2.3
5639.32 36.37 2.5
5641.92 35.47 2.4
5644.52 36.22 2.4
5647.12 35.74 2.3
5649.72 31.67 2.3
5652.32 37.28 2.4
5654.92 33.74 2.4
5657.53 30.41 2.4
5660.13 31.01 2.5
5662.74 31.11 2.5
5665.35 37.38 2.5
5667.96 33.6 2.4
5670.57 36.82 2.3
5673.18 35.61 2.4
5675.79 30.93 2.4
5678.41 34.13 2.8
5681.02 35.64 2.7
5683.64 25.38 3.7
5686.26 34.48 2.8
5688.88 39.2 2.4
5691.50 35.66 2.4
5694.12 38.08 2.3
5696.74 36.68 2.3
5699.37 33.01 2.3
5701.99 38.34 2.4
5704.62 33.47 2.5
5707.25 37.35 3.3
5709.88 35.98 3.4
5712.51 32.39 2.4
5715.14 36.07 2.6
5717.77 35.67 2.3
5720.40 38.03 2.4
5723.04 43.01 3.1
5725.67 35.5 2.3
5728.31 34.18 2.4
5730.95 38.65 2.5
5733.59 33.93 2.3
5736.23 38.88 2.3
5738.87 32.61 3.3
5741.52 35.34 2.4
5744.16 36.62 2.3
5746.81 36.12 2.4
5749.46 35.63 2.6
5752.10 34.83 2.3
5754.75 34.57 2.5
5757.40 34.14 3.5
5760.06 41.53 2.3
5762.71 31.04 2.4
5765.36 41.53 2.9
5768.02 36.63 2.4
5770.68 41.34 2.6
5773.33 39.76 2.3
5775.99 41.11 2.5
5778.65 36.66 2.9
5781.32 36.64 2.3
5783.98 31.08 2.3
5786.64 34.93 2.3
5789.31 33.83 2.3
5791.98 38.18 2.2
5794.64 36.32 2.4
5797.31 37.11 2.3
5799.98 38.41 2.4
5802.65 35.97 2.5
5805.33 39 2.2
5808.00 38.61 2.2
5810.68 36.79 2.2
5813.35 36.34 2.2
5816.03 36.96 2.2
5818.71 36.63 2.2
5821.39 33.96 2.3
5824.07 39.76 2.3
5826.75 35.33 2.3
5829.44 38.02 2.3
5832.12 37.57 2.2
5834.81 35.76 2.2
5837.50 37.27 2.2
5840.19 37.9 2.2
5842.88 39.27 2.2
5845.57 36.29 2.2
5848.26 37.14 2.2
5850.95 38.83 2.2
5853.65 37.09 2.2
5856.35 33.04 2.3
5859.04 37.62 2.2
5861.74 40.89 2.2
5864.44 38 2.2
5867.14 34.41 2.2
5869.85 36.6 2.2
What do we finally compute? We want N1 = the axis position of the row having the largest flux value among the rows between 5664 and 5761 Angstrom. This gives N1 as 5723.04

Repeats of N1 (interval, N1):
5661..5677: 5665.35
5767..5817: 5770.68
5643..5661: 5652.32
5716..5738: 5723.04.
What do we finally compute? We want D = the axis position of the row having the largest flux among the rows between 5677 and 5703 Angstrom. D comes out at 5688.88 Angstrom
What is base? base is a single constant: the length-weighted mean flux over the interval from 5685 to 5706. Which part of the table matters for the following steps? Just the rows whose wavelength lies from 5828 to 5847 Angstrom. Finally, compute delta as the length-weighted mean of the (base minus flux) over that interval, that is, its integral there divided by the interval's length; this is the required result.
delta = -1.3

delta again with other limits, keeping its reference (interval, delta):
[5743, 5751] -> 0.0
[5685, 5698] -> -0.7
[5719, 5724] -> -4.1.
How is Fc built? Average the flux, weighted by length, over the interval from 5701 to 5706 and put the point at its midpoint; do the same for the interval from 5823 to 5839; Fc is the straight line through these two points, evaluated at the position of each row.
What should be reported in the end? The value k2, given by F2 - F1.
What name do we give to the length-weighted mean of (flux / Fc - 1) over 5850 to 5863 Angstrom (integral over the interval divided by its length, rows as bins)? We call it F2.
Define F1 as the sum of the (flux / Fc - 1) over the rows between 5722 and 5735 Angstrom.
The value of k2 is -0.15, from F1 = 0.14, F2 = -0.003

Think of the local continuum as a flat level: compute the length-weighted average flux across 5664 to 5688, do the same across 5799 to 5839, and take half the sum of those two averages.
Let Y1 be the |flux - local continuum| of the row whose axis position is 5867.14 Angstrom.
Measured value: 1.1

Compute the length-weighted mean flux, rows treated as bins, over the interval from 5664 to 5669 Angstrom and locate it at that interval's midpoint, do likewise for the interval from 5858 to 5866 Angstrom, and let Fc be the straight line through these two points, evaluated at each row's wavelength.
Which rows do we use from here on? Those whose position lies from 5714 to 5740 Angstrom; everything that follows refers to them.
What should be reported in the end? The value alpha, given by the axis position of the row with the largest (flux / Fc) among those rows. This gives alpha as 5723.04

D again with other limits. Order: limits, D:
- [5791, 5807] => 5805.33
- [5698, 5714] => 5701.99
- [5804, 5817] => 5805.33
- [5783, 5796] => 5791.98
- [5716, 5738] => 5723.04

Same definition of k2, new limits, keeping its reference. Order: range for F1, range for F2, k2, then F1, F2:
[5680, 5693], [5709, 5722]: 0.20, -0.20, -0.003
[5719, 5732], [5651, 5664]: -0.33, 0.26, -0.070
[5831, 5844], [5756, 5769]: -0.02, 0.03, 0.015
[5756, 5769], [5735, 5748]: -0.08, 0.08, -0.008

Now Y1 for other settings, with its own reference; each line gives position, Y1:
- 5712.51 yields 3.1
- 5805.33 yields 3.5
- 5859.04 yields 2.2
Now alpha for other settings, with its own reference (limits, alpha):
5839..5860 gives 5842.88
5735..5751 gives 5736.23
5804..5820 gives 5805.33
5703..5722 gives 5720.40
